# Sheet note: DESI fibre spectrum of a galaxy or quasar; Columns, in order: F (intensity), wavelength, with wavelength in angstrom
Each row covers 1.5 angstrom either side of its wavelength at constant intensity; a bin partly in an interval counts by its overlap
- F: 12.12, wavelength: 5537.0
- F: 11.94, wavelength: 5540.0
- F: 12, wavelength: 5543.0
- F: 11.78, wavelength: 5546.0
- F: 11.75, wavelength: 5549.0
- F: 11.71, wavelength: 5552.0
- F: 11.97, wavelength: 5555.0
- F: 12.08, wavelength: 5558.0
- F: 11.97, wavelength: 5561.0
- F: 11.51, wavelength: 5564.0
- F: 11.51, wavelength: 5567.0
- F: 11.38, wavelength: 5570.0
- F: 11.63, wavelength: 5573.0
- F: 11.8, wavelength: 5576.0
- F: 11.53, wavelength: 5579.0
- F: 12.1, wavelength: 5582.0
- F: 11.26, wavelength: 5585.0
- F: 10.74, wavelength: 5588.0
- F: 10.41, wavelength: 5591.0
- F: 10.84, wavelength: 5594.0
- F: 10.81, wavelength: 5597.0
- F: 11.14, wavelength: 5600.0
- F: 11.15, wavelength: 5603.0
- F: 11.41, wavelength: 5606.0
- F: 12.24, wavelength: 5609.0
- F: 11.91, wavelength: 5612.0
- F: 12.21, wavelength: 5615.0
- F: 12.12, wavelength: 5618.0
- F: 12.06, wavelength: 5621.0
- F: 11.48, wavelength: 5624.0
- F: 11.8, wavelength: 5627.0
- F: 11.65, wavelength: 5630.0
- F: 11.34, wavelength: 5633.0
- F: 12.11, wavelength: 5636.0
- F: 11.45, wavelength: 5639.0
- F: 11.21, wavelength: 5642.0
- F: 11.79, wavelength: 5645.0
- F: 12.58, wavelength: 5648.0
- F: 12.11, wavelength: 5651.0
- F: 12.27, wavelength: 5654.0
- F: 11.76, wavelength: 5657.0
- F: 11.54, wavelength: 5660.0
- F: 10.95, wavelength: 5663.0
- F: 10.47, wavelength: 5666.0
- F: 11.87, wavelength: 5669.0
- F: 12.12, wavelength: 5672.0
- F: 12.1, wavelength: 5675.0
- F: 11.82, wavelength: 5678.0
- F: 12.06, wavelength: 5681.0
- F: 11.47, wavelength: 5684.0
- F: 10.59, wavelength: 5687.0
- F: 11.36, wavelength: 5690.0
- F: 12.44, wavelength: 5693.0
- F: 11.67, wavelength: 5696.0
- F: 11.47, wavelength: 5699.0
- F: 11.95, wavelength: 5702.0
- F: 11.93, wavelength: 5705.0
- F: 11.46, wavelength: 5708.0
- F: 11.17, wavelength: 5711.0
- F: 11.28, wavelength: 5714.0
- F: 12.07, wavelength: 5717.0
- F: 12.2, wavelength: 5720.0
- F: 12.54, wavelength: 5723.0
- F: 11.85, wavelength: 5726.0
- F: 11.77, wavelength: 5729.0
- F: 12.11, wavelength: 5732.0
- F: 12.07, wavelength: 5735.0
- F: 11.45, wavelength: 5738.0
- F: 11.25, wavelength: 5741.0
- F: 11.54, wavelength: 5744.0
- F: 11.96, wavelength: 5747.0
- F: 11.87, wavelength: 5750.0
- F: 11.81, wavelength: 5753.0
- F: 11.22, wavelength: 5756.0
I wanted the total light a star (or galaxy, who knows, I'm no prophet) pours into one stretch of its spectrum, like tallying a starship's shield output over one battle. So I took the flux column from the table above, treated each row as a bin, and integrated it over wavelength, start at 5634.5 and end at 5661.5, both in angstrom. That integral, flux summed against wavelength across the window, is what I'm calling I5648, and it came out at 320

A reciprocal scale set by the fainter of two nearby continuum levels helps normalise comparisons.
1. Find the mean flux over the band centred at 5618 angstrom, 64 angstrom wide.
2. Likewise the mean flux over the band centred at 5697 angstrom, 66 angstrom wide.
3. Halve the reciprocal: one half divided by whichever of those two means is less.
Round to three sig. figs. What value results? 0.0433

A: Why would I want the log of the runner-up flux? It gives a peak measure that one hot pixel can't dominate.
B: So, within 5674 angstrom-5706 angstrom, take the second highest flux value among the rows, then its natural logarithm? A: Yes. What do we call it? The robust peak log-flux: 2.49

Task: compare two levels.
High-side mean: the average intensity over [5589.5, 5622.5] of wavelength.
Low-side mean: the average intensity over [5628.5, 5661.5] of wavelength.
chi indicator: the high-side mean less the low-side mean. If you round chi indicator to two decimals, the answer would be -0.32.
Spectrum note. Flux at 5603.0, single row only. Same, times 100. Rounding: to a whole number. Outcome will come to 1115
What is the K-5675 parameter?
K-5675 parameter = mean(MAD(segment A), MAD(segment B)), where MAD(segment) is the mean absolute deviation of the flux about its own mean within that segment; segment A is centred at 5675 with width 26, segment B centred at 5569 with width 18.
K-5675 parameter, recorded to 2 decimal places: 0.36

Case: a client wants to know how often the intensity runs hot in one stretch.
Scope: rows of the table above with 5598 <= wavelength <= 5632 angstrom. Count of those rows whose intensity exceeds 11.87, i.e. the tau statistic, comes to 5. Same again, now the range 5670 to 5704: 5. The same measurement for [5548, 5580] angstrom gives 3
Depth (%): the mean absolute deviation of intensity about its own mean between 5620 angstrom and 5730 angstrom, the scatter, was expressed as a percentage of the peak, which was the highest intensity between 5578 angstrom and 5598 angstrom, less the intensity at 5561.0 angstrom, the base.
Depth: 292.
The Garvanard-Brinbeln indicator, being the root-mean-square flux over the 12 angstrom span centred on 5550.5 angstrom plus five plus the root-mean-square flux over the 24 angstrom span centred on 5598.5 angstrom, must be 27.9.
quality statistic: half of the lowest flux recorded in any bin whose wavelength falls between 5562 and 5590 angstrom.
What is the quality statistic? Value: 5.37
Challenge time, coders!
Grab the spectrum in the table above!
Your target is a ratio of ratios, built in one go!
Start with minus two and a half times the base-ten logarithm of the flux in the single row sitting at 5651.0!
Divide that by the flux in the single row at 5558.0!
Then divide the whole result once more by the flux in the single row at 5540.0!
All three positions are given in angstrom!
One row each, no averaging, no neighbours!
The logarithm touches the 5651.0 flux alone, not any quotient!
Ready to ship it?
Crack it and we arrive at -0.0188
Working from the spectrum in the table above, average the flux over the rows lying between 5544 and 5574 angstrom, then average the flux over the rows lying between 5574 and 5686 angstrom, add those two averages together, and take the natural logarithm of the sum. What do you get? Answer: 3.15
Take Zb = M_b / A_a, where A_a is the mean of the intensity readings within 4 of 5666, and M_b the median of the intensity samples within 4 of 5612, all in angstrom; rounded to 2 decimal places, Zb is 1.10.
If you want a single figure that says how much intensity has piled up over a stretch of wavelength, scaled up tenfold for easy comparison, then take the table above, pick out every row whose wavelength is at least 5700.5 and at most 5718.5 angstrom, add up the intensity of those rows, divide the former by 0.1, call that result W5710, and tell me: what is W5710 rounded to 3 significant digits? 699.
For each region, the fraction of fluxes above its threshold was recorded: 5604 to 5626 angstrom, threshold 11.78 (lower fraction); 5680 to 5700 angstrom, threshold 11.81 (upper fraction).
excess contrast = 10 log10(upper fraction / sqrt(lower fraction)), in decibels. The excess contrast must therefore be -5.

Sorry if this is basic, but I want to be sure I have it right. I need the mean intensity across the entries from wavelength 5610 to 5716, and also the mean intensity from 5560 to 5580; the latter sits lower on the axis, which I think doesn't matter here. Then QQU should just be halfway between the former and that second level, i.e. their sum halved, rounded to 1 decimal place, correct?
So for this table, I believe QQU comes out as 11.7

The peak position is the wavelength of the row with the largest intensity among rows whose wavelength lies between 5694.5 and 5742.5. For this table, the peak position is 5723.0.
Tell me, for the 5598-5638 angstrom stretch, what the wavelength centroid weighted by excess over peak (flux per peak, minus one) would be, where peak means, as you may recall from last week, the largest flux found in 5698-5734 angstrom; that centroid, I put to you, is 5616.4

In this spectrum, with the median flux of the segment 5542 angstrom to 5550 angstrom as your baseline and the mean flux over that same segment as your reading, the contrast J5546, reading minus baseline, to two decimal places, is 0.06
